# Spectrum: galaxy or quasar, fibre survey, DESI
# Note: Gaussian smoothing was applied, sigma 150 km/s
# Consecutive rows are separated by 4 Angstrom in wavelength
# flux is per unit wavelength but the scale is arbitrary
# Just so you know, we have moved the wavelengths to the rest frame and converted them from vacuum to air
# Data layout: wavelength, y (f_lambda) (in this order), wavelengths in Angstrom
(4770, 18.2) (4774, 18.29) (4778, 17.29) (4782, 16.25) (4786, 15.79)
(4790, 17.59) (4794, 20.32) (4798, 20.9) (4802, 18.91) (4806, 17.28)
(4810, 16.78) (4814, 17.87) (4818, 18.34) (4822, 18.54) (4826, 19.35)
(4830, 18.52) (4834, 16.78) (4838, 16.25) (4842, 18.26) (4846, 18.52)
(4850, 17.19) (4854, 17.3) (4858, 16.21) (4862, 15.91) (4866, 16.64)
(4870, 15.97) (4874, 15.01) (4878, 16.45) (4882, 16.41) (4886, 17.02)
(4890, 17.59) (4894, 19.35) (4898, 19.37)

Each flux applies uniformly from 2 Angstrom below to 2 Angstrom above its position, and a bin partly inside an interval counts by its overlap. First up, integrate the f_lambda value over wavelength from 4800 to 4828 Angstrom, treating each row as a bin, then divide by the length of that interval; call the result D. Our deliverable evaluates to 18.2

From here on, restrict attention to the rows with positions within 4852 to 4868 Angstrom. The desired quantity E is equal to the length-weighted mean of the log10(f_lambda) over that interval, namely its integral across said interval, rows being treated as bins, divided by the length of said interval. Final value 1.22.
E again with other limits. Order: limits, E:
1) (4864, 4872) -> 1.21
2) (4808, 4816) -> 1.24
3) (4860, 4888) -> 1.21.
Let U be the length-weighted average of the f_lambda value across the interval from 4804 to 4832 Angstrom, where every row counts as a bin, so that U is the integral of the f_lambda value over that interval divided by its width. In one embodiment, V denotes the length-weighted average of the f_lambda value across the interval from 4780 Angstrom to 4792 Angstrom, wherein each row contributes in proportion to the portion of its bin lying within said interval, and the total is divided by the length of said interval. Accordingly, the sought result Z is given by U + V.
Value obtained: 34.6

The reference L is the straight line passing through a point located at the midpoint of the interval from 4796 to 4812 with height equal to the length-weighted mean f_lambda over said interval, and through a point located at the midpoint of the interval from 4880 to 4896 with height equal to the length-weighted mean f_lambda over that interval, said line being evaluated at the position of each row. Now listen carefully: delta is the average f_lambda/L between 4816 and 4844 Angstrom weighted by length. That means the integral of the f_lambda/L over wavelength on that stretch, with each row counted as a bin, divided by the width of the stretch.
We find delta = 0.99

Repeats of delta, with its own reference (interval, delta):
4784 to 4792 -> 0.90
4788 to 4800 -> 1.06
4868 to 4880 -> 0.89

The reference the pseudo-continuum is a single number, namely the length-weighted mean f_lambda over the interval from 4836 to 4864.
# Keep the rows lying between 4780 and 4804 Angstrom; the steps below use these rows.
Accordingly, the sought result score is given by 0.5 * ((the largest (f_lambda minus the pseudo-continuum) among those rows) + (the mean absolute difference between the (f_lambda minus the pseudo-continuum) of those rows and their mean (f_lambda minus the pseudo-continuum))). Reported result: 2.8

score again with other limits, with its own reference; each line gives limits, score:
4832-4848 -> 1.2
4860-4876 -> 0.0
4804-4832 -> 1.5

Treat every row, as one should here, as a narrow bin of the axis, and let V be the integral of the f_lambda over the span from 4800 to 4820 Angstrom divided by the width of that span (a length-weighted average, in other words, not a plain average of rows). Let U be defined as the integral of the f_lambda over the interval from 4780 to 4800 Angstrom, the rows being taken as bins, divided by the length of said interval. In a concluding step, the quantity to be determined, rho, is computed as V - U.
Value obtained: -0.33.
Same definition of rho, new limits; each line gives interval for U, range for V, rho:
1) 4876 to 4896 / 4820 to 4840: 0.52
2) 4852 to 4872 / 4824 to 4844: 1.43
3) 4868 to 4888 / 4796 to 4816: 2.18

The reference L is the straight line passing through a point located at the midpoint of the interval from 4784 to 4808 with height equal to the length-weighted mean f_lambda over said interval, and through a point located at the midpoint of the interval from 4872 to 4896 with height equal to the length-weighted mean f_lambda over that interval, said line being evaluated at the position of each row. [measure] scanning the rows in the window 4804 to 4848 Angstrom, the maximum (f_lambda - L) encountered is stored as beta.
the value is 1.4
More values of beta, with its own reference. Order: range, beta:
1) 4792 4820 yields 2.5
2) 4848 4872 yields -0.2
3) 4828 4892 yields 0.9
